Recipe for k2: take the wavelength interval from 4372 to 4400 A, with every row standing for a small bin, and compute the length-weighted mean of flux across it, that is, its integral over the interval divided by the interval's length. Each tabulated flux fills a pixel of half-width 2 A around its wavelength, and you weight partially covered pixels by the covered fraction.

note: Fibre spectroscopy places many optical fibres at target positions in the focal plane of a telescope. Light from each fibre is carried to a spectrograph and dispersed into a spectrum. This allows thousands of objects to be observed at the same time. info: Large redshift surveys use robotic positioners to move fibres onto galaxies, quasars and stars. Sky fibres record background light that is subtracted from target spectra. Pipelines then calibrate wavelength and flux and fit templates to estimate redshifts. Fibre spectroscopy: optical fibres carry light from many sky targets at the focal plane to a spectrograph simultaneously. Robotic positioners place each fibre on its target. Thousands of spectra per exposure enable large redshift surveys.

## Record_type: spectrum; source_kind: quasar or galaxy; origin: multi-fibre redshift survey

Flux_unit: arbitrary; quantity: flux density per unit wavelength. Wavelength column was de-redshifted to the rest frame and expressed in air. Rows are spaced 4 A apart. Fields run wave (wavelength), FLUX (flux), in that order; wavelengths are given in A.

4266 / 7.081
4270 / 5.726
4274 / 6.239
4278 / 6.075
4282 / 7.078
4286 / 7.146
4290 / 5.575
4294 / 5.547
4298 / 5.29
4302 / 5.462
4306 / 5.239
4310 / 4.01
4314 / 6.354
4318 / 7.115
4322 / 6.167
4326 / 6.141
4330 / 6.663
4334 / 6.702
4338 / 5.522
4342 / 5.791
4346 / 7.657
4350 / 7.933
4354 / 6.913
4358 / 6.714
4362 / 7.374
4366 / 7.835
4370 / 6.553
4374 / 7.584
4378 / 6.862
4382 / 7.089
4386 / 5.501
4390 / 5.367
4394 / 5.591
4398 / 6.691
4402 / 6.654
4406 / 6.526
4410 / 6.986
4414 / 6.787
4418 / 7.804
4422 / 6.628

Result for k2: 6.38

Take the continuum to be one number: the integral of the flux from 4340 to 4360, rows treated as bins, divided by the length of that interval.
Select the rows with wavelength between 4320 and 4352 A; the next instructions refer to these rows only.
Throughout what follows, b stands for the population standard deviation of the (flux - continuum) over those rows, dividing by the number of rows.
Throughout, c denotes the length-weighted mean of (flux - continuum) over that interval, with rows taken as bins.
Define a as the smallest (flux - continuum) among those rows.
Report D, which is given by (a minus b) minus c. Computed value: -1.8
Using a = -1.48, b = 0.8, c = -0.43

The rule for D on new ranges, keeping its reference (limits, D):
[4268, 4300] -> -1.5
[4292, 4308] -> -0.3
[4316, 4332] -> -0.8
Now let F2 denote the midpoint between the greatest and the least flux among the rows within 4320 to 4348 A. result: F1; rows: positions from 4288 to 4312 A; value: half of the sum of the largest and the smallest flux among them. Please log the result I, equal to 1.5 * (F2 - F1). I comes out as 2.70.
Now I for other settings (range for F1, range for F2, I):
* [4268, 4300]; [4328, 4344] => -0.16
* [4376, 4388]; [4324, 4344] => -0.27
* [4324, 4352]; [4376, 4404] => -0.75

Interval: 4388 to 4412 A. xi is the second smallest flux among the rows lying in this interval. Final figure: 5.591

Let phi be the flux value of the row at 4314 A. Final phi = 6.354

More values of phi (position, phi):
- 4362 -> 7.374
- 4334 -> 6.702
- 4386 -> 5.501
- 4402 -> 6.654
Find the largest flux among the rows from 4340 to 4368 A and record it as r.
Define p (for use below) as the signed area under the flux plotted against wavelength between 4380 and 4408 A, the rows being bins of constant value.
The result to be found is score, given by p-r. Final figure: 166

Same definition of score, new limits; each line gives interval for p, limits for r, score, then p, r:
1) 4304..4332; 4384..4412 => 160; 167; 6.986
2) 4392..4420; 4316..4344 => 181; 188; 7.115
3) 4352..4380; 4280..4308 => 192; 199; 7.146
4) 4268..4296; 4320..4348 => 166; 174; 7.657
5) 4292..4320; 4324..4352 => 148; 156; 7.933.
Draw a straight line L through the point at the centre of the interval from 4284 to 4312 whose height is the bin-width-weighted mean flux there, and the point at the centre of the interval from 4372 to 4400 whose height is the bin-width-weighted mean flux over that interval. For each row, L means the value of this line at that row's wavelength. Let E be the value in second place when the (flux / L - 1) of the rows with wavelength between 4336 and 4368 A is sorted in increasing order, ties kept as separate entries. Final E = -0.02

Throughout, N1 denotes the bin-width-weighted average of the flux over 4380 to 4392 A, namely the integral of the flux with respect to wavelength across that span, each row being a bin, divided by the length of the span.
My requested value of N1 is 6.0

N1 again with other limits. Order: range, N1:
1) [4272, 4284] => 6.5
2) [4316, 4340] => 6.4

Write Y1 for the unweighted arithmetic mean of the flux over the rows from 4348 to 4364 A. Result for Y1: 7.2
